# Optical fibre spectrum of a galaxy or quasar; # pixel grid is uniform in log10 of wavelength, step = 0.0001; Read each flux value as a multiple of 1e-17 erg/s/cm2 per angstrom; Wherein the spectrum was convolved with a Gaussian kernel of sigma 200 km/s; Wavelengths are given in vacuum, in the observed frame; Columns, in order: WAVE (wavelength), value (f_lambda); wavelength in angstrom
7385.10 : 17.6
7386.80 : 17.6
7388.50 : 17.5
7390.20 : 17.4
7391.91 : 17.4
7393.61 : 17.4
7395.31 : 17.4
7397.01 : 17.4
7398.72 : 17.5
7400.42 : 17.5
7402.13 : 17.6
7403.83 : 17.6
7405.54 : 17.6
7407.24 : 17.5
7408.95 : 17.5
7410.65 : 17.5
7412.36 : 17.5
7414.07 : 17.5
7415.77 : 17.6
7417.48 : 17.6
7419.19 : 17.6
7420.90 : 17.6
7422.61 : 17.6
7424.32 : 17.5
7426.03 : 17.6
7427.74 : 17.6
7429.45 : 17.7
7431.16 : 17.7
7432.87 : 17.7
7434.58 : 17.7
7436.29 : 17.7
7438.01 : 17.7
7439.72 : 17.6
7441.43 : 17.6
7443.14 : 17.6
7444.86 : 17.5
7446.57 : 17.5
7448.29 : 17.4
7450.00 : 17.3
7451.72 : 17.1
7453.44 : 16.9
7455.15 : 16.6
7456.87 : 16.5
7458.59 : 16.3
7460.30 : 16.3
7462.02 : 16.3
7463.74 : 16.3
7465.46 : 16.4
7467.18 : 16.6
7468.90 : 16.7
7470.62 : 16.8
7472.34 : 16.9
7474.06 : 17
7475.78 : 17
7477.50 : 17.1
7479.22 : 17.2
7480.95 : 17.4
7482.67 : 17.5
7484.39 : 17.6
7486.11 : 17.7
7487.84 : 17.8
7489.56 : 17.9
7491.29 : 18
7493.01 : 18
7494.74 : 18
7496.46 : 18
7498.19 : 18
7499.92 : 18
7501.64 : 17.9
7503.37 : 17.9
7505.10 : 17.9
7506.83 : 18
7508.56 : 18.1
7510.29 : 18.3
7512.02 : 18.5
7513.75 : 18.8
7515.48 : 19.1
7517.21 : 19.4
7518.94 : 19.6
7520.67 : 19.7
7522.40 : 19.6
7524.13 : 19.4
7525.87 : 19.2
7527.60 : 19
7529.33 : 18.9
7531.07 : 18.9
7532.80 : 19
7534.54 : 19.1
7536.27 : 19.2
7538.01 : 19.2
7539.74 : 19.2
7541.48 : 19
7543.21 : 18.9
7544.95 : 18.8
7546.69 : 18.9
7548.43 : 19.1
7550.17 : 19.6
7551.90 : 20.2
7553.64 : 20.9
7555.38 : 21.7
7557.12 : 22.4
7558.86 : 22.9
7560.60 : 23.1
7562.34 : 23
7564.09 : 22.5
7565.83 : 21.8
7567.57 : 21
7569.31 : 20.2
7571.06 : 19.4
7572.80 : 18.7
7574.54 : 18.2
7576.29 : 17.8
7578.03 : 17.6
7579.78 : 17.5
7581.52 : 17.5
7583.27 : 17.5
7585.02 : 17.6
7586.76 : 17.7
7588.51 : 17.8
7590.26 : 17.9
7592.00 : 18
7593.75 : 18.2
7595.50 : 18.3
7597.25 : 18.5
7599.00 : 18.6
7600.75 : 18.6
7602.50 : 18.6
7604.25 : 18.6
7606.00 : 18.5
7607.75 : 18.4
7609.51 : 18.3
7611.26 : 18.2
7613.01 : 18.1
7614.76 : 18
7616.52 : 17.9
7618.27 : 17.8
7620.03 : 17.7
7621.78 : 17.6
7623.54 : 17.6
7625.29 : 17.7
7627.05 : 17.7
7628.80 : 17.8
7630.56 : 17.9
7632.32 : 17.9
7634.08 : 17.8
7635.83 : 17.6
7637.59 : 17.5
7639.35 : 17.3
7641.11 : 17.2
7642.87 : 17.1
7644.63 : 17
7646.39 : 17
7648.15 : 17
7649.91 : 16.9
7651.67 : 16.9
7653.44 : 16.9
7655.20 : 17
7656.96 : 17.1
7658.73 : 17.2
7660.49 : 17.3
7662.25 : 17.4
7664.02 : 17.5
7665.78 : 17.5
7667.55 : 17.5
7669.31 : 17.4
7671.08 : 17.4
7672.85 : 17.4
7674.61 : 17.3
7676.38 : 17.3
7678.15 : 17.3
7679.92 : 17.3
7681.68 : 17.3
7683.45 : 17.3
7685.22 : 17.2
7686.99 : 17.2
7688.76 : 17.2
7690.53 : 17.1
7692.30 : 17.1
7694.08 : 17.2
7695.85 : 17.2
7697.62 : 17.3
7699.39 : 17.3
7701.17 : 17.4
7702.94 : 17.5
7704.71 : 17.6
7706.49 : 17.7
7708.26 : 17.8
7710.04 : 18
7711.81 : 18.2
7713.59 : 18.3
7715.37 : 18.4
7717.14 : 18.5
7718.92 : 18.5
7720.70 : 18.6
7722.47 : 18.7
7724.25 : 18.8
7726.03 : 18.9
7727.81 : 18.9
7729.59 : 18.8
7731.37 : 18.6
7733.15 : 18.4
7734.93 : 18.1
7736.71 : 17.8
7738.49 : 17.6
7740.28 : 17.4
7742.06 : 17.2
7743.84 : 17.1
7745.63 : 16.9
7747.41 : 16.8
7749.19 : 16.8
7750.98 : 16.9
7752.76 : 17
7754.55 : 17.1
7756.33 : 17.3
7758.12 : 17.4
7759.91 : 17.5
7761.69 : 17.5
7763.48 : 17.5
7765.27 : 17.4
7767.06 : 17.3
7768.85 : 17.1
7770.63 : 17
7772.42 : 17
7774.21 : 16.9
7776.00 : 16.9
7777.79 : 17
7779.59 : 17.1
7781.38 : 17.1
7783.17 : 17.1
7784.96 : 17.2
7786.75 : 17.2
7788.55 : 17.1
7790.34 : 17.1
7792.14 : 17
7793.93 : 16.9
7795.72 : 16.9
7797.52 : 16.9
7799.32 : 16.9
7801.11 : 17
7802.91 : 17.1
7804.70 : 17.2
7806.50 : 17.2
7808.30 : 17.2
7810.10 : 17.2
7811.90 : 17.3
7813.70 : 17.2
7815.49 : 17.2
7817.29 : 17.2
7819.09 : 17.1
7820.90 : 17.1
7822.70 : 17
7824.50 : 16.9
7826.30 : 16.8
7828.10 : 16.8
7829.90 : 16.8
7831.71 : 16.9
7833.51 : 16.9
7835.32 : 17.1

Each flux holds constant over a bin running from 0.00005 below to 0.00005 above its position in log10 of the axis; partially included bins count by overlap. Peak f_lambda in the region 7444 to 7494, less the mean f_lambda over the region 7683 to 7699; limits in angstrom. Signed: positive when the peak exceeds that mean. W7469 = 1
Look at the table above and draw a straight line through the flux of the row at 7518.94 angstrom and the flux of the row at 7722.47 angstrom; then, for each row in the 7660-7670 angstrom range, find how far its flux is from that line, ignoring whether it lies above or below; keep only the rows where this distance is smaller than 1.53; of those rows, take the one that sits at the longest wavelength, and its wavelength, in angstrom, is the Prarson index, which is 7667.55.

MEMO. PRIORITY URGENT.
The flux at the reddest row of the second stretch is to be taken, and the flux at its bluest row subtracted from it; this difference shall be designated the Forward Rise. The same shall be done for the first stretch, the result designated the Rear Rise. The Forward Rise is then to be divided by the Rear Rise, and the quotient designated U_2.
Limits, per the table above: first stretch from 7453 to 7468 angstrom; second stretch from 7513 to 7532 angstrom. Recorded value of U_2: -0.33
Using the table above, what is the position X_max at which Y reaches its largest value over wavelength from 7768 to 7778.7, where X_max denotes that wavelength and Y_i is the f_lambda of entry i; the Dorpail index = 7768.85 angstrom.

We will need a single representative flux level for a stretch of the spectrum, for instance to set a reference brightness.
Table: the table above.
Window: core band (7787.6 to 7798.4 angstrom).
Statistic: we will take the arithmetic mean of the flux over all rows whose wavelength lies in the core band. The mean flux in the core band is 17.0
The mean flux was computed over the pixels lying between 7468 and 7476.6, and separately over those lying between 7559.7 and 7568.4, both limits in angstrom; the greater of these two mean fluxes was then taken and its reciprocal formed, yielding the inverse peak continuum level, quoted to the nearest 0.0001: 0.0449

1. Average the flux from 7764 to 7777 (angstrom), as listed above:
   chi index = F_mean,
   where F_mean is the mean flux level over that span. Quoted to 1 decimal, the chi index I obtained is 17.1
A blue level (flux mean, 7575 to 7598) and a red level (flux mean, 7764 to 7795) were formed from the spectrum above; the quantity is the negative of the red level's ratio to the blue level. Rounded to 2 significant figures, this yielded -0.96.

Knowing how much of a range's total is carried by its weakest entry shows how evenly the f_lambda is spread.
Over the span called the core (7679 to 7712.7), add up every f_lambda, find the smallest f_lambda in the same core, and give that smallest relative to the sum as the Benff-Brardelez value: 0.05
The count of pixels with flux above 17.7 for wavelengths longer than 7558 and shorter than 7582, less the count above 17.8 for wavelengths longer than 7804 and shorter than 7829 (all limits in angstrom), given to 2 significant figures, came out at 11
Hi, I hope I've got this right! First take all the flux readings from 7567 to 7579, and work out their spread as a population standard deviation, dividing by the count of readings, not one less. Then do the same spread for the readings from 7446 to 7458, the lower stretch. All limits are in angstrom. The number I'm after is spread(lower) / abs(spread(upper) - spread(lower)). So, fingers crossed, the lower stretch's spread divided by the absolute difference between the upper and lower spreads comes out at 0.44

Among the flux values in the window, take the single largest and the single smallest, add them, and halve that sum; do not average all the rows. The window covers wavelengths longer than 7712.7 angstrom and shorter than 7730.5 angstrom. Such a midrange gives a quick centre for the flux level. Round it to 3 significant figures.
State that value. 18.6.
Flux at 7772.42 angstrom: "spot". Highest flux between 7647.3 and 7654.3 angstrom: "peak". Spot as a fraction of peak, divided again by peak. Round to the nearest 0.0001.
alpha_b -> 0.0588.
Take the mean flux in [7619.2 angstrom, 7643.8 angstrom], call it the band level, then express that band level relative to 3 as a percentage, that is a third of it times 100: 587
